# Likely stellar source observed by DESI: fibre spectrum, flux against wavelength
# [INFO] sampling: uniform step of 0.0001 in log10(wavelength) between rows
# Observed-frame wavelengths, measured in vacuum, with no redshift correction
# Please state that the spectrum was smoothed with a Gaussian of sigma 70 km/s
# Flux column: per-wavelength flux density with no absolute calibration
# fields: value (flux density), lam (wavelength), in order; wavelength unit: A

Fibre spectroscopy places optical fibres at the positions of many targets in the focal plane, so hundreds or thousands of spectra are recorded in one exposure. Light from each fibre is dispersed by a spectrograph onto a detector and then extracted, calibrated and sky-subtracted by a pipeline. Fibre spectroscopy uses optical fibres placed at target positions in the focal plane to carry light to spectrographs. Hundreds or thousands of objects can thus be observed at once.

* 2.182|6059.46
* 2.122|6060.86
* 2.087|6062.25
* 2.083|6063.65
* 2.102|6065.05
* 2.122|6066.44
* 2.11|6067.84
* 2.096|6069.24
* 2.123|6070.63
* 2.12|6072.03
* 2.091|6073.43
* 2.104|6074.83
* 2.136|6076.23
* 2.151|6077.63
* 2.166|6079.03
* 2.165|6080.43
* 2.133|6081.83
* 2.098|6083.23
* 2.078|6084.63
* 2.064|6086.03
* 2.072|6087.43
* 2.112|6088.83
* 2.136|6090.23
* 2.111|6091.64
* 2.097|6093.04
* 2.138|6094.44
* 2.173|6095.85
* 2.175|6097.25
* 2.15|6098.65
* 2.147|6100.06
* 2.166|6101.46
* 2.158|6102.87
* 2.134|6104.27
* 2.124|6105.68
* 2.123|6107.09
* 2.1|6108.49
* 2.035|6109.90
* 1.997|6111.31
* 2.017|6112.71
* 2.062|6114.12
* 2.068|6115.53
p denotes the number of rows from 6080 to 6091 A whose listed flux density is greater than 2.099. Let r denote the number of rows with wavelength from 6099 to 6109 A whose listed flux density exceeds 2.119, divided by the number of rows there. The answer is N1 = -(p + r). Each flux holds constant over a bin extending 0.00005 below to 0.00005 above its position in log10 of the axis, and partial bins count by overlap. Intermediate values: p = 4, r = 0.86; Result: -4.9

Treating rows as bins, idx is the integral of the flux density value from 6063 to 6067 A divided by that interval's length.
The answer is 2.103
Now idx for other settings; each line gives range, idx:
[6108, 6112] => 2.038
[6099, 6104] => 2.154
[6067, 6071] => 2.110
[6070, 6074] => 2.110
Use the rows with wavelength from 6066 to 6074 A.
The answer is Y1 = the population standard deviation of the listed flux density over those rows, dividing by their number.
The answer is 0.0127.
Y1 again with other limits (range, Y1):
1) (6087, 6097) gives 0.0302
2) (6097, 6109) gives 0.0224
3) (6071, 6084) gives 0.0265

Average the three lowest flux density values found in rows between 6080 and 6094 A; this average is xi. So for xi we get 2.07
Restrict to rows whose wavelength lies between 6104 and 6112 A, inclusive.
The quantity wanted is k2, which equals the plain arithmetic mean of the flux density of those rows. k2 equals 2.09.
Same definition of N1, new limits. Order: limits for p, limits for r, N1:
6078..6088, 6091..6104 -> -3.8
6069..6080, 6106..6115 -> -6.2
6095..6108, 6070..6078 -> -9.7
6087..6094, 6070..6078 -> -3.7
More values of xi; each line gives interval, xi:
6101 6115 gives 2.02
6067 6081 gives 2.10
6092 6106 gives 2.12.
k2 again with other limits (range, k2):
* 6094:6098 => 2.16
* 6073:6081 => 2.14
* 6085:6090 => 2.08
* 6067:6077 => 2.11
